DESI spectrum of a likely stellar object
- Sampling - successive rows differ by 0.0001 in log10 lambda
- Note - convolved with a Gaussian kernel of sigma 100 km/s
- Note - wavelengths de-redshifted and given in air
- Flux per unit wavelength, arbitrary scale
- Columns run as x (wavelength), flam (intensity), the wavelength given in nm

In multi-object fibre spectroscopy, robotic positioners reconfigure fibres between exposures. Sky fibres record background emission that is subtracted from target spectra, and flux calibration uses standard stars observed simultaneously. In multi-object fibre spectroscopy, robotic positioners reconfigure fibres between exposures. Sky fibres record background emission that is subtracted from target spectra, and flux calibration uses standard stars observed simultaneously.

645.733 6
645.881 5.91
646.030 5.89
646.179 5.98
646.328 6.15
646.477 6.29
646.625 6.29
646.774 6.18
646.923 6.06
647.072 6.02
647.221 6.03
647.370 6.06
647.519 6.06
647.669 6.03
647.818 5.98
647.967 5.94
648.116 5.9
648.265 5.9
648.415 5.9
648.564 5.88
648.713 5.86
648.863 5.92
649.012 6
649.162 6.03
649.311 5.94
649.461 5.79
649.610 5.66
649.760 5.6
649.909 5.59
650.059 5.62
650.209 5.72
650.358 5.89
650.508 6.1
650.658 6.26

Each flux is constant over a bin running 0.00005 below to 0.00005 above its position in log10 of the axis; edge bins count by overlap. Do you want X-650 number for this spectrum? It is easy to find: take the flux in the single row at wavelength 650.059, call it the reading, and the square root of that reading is 2.37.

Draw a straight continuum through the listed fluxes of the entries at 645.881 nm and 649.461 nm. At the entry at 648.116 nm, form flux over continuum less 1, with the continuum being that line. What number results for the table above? 0.01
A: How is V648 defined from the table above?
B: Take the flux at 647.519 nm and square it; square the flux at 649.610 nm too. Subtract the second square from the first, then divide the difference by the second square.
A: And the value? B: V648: 0.15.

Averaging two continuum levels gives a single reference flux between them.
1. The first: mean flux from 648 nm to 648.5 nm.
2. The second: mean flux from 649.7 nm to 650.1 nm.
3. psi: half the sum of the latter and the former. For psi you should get 5.75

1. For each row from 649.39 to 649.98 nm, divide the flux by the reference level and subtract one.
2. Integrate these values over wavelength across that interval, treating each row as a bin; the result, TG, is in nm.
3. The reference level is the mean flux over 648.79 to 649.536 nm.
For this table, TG -0.028 nm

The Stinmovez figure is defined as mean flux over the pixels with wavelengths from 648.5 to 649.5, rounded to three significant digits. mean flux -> 5.92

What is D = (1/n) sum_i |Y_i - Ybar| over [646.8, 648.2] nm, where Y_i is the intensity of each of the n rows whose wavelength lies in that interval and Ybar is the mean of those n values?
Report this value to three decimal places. 0.046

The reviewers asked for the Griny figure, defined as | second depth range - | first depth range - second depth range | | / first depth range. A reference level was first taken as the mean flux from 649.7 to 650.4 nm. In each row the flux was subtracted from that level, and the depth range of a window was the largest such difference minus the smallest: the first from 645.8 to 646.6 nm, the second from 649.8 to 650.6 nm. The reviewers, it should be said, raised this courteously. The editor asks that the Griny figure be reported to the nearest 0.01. 1.00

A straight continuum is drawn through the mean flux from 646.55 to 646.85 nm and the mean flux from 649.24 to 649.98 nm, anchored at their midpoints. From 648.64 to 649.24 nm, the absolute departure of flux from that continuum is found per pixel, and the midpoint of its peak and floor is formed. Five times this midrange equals 0.6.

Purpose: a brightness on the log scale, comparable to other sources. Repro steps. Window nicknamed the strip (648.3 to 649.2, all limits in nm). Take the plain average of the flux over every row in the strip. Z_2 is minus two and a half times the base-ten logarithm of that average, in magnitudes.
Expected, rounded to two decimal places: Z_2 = -1.93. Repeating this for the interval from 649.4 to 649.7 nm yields -1.89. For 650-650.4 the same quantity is -1.90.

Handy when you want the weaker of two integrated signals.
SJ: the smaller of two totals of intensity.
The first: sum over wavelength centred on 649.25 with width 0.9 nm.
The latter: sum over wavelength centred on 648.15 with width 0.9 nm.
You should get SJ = 35.3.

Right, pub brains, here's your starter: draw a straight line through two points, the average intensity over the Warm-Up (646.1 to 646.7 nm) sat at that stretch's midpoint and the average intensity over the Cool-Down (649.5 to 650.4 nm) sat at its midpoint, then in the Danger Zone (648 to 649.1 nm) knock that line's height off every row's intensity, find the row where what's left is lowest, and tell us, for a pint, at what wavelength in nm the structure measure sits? 648.116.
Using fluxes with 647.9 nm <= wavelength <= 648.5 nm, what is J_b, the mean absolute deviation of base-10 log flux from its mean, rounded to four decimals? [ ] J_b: 0.0011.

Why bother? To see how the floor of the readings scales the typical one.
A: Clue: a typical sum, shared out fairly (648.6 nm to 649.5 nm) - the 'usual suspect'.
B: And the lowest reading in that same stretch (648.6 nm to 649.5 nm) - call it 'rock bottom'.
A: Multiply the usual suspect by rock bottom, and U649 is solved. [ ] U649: 34.3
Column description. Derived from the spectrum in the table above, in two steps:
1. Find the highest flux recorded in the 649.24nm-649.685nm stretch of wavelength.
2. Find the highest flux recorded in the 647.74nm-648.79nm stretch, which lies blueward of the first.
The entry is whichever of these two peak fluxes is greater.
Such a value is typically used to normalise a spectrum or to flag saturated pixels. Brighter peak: 5.98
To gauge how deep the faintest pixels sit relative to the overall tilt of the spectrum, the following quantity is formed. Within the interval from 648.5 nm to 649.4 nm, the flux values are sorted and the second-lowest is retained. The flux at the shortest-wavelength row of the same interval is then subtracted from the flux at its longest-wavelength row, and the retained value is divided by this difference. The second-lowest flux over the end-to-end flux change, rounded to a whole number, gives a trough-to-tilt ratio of 98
